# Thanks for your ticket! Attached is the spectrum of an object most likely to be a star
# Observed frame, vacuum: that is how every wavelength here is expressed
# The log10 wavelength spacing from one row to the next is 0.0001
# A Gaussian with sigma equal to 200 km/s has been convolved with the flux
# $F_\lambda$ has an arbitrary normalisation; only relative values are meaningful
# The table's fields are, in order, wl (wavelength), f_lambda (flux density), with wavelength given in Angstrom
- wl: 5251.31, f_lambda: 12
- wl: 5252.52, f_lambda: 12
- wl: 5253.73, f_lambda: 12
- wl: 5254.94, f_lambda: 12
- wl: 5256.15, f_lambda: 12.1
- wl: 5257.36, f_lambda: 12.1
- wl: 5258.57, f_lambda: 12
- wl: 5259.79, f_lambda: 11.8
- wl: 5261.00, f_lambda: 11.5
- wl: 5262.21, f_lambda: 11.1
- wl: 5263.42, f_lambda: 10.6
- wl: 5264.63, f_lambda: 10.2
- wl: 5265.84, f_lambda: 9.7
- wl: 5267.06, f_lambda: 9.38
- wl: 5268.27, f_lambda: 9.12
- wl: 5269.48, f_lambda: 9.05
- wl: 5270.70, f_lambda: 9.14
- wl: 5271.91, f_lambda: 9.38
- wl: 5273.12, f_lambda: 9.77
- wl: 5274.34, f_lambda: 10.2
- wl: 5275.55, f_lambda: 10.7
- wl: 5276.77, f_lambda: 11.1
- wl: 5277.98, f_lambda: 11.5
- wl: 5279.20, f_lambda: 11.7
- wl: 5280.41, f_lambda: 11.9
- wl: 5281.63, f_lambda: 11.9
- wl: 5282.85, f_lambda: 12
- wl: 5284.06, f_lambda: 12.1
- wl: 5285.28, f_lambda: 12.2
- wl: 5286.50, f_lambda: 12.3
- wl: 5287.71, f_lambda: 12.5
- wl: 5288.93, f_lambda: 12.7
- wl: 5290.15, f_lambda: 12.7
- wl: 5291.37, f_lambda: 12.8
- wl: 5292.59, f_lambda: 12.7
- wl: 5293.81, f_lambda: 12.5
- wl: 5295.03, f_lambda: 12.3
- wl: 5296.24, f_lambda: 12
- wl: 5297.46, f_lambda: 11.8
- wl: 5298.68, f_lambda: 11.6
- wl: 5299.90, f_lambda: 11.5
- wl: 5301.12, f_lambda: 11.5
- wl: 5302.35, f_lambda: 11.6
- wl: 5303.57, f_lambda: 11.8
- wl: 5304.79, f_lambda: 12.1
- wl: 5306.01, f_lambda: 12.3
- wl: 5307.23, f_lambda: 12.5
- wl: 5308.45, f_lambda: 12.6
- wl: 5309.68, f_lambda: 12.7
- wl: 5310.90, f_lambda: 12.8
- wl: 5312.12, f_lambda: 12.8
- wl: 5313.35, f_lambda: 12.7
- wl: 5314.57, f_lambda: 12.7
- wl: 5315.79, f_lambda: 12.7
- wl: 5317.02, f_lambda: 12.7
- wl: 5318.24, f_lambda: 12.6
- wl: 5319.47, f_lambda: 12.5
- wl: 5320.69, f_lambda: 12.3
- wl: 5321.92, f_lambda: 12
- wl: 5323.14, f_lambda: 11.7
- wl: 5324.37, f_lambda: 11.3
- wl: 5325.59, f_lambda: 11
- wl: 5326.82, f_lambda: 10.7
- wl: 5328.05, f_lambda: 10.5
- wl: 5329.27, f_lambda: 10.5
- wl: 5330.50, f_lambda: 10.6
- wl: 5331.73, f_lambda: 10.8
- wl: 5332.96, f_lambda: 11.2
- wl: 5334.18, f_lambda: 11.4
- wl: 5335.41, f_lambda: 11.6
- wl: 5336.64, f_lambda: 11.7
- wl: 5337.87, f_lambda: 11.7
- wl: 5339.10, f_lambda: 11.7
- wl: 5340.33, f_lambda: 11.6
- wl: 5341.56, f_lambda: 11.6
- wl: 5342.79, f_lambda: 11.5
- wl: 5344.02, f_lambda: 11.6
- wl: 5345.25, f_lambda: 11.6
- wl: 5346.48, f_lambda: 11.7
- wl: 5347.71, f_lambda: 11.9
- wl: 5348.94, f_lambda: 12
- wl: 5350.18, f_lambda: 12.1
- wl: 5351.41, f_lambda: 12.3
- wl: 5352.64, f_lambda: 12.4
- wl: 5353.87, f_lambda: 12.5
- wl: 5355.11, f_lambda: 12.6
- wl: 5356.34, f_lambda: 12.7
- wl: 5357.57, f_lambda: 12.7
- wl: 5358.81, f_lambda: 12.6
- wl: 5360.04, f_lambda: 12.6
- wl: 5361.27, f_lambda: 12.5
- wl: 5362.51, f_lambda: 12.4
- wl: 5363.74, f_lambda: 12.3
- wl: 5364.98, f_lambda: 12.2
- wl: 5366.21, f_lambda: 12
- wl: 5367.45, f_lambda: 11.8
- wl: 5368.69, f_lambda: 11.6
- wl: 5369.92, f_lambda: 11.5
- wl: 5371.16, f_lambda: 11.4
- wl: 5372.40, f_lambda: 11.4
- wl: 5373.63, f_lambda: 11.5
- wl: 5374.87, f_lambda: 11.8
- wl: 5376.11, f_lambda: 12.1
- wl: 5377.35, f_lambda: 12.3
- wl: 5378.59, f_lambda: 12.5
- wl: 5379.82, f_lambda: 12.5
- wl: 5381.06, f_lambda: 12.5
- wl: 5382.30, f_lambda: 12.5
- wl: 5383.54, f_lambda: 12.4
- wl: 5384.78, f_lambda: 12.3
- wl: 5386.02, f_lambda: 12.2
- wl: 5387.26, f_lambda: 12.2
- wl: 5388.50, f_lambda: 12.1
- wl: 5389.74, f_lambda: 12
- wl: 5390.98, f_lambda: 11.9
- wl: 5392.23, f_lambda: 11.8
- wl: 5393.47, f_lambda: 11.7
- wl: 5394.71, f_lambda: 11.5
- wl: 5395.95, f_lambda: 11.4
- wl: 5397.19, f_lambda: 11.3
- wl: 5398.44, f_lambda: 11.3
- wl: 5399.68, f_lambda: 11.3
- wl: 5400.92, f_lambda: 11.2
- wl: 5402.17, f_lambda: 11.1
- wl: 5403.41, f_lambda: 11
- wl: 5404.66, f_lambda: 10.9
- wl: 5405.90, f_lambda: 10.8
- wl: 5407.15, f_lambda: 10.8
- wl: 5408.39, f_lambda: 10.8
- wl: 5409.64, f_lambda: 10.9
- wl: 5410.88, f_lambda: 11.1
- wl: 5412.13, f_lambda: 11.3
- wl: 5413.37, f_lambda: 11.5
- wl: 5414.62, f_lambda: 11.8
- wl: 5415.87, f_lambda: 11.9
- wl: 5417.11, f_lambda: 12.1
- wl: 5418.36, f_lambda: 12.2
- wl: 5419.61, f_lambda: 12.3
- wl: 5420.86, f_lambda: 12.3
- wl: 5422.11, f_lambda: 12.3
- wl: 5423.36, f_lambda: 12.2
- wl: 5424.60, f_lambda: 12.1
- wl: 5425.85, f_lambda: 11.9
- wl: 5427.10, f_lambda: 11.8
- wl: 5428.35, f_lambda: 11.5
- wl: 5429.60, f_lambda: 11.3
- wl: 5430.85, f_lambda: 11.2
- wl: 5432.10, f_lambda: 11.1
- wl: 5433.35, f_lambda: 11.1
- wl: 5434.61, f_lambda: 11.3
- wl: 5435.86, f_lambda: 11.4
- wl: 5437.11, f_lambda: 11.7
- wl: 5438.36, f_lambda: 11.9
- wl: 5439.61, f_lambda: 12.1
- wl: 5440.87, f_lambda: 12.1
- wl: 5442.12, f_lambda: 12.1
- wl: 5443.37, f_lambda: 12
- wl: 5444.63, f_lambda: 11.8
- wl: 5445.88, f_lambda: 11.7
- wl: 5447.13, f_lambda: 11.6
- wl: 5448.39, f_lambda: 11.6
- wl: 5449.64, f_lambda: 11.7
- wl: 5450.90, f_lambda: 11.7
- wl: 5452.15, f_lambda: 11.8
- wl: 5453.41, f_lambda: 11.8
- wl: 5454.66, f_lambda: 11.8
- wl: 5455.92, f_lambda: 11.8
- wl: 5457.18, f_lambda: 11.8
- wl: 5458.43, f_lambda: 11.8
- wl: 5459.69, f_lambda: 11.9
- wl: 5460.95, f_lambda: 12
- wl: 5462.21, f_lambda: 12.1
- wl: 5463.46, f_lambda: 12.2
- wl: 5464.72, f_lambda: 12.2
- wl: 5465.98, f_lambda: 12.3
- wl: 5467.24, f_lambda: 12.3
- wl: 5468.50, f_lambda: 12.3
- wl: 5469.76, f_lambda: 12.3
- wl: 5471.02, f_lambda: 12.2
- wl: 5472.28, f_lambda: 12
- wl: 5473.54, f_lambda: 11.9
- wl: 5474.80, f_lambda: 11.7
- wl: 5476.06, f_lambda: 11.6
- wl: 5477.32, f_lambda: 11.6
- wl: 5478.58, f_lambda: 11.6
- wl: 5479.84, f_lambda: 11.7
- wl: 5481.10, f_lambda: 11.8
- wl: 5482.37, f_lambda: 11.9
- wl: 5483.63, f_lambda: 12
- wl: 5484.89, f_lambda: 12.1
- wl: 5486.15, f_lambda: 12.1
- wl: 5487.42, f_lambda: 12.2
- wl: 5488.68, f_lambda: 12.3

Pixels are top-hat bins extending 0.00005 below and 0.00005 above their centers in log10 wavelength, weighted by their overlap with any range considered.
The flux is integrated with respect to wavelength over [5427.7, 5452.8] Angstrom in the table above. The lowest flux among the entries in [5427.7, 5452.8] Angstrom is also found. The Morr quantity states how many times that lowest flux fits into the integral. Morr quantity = 26.3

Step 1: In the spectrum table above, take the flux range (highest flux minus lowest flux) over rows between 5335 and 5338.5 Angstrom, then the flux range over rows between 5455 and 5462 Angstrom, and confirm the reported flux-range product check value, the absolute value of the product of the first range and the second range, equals 0.02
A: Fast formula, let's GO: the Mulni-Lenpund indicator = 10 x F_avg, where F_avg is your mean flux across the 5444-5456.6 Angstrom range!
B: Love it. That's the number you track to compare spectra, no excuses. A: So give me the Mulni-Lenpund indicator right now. 117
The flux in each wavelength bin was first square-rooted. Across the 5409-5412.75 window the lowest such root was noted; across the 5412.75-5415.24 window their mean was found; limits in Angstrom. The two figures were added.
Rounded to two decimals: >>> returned 6.71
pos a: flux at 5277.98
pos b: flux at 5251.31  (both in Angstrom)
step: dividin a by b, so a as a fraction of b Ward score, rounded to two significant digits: 0.96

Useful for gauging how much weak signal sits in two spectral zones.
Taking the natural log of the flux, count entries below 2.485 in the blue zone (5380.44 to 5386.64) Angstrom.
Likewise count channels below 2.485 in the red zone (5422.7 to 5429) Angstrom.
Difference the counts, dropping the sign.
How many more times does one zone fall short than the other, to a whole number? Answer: 3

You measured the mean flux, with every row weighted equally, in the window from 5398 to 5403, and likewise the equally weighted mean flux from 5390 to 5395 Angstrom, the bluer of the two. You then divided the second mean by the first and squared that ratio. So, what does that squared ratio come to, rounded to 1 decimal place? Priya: 1.1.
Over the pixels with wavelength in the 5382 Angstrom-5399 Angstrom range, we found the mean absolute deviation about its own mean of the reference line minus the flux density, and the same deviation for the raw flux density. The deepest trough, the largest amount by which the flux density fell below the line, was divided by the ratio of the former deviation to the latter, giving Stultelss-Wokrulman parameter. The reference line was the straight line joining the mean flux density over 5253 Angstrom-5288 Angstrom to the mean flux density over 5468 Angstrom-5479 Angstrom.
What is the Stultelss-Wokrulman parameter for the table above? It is 0.28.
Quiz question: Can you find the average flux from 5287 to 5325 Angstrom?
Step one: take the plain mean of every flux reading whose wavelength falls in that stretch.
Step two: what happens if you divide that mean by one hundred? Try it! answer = 0.123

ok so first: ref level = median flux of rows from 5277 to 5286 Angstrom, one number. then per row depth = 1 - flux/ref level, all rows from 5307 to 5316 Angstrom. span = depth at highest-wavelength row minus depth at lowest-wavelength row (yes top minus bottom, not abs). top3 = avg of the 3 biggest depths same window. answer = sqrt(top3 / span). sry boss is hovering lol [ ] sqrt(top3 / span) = 1.9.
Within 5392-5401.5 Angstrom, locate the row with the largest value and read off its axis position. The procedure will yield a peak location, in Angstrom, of 5392.23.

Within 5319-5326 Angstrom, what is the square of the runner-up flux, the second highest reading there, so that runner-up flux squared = 151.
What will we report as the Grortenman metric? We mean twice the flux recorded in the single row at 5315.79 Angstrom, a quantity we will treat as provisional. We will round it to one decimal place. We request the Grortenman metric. 25.4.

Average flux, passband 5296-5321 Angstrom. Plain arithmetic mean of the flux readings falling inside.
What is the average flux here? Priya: 12.3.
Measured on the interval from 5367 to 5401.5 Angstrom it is 11.9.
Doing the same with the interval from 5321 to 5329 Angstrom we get 11.2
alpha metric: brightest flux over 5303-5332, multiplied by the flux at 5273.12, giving 125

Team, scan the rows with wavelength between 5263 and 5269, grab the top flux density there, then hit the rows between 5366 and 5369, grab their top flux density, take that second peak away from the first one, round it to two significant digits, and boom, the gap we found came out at -1.4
